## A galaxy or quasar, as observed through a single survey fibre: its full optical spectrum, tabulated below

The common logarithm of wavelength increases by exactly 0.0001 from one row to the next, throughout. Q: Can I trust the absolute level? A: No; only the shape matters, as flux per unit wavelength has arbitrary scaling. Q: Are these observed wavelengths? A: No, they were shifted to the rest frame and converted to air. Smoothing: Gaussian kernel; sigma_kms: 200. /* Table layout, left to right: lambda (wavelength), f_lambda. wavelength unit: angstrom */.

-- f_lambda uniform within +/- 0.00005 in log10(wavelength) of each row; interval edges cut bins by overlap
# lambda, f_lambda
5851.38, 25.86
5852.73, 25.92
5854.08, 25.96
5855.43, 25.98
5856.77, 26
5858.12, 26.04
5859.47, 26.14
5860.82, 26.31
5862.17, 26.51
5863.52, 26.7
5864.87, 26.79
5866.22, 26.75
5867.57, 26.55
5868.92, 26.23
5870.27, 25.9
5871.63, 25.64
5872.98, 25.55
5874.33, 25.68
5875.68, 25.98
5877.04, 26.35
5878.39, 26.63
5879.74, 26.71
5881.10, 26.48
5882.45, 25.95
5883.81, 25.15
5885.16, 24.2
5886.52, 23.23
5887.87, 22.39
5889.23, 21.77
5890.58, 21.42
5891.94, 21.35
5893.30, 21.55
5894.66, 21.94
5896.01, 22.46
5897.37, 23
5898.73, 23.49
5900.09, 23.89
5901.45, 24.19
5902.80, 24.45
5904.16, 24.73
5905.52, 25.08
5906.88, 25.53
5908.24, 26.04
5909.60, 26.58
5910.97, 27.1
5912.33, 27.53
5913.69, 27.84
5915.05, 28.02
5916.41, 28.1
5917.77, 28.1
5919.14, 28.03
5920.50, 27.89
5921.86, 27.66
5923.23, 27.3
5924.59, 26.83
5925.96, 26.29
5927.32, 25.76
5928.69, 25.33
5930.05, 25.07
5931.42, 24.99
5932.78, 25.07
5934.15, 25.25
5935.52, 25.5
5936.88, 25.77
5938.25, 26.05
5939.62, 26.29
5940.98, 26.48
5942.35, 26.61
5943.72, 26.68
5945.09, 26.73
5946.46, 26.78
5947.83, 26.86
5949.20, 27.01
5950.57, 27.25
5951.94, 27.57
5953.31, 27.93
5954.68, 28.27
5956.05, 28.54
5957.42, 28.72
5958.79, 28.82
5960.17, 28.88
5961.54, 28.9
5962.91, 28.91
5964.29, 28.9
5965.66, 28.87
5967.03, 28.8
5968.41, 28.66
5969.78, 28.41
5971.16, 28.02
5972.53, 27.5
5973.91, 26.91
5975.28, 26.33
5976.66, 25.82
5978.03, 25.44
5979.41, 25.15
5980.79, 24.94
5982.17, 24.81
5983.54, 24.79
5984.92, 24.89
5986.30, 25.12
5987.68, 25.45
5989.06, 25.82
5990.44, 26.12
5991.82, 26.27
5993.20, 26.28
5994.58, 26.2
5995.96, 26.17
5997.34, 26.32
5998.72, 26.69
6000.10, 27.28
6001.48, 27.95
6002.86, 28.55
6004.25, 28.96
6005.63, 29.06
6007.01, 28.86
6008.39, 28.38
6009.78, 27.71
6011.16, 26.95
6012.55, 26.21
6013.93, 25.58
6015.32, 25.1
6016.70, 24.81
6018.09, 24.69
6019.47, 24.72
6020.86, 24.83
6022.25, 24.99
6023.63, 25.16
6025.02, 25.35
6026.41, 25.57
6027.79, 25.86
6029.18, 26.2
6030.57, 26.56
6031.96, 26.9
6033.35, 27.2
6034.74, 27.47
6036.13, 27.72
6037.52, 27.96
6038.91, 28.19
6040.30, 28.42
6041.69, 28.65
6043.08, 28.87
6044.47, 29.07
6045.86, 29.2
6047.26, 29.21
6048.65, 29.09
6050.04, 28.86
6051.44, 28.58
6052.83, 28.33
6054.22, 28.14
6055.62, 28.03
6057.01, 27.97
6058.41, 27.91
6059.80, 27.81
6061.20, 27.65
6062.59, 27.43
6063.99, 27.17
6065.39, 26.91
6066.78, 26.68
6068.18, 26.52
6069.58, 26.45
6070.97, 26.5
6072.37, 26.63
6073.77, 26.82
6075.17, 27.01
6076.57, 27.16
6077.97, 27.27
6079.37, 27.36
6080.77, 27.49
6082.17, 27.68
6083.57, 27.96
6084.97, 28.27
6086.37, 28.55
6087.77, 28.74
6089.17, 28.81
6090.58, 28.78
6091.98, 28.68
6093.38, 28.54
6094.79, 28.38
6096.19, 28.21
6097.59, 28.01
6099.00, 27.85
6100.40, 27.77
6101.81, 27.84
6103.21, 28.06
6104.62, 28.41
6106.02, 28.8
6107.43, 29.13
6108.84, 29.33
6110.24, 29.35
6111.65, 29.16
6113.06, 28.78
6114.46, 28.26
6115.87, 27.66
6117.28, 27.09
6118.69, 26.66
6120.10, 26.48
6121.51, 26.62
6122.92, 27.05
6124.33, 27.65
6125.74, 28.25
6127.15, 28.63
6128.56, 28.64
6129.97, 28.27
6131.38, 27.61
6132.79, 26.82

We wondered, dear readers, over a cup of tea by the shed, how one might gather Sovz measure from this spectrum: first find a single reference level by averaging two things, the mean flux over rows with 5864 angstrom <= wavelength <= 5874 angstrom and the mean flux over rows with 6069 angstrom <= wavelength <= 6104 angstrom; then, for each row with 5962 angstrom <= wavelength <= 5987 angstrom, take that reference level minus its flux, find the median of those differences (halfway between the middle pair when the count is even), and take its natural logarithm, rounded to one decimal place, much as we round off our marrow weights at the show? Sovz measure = -1.0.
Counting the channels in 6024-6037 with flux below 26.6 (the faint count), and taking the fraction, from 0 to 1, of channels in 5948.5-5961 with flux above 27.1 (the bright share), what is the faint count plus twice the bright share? 7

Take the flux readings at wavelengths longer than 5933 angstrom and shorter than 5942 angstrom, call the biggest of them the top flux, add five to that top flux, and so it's 31.5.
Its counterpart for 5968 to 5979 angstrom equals 33.7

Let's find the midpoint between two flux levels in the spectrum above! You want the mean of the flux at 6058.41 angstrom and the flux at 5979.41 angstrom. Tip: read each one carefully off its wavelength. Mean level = 26.5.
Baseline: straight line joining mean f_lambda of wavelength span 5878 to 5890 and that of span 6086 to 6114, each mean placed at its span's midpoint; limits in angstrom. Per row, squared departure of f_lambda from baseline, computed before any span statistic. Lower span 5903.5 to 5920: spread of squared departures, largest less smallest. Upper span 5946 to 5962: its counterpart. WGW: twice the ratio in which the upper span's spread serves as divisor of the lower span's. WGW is 2.3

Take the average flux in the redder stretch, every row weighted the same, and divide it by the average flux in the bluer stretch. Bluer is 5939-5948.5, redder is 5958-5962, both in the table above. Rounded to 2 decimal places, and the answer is 1.08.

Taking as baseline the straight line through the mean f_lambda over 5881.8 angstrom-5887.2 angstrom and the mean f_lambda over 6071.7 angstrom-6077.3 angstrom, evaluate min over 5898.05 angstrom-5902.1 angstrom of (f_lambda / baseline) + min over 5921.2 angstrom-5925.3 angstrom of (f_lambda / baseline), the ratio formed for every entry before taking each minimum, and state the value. 2.02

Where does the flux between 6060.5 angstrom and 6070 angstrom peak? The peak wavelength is 6061.20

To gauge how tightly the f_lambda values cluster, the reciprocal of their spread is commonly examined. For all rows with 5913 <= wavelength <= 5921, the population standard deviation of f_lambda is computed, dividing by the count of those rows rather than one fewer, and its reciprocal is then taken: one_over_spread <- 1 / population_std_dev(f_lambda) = 10.1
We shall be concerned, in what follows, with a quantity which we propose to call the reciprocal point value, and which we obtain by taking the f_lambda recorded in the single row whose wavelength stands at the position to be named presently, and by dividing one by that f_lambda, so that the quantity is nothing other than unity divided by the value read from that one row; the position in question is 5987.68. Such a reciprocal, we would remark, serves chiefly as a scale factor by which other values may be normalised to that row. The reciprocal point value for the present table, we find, 0.0393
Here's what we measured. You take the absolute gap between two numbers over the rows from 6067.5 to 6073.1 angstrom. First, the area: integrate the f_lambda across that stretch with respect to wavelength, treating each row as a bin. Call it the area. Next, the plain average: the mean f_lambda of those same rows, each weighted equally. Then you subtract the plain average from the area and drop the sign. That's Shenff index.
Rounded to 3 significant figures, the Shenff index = 122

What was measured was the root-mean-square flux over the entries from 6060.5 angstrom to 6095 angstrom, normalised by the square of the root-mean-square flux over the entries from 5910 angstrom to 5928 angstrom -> 0.037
